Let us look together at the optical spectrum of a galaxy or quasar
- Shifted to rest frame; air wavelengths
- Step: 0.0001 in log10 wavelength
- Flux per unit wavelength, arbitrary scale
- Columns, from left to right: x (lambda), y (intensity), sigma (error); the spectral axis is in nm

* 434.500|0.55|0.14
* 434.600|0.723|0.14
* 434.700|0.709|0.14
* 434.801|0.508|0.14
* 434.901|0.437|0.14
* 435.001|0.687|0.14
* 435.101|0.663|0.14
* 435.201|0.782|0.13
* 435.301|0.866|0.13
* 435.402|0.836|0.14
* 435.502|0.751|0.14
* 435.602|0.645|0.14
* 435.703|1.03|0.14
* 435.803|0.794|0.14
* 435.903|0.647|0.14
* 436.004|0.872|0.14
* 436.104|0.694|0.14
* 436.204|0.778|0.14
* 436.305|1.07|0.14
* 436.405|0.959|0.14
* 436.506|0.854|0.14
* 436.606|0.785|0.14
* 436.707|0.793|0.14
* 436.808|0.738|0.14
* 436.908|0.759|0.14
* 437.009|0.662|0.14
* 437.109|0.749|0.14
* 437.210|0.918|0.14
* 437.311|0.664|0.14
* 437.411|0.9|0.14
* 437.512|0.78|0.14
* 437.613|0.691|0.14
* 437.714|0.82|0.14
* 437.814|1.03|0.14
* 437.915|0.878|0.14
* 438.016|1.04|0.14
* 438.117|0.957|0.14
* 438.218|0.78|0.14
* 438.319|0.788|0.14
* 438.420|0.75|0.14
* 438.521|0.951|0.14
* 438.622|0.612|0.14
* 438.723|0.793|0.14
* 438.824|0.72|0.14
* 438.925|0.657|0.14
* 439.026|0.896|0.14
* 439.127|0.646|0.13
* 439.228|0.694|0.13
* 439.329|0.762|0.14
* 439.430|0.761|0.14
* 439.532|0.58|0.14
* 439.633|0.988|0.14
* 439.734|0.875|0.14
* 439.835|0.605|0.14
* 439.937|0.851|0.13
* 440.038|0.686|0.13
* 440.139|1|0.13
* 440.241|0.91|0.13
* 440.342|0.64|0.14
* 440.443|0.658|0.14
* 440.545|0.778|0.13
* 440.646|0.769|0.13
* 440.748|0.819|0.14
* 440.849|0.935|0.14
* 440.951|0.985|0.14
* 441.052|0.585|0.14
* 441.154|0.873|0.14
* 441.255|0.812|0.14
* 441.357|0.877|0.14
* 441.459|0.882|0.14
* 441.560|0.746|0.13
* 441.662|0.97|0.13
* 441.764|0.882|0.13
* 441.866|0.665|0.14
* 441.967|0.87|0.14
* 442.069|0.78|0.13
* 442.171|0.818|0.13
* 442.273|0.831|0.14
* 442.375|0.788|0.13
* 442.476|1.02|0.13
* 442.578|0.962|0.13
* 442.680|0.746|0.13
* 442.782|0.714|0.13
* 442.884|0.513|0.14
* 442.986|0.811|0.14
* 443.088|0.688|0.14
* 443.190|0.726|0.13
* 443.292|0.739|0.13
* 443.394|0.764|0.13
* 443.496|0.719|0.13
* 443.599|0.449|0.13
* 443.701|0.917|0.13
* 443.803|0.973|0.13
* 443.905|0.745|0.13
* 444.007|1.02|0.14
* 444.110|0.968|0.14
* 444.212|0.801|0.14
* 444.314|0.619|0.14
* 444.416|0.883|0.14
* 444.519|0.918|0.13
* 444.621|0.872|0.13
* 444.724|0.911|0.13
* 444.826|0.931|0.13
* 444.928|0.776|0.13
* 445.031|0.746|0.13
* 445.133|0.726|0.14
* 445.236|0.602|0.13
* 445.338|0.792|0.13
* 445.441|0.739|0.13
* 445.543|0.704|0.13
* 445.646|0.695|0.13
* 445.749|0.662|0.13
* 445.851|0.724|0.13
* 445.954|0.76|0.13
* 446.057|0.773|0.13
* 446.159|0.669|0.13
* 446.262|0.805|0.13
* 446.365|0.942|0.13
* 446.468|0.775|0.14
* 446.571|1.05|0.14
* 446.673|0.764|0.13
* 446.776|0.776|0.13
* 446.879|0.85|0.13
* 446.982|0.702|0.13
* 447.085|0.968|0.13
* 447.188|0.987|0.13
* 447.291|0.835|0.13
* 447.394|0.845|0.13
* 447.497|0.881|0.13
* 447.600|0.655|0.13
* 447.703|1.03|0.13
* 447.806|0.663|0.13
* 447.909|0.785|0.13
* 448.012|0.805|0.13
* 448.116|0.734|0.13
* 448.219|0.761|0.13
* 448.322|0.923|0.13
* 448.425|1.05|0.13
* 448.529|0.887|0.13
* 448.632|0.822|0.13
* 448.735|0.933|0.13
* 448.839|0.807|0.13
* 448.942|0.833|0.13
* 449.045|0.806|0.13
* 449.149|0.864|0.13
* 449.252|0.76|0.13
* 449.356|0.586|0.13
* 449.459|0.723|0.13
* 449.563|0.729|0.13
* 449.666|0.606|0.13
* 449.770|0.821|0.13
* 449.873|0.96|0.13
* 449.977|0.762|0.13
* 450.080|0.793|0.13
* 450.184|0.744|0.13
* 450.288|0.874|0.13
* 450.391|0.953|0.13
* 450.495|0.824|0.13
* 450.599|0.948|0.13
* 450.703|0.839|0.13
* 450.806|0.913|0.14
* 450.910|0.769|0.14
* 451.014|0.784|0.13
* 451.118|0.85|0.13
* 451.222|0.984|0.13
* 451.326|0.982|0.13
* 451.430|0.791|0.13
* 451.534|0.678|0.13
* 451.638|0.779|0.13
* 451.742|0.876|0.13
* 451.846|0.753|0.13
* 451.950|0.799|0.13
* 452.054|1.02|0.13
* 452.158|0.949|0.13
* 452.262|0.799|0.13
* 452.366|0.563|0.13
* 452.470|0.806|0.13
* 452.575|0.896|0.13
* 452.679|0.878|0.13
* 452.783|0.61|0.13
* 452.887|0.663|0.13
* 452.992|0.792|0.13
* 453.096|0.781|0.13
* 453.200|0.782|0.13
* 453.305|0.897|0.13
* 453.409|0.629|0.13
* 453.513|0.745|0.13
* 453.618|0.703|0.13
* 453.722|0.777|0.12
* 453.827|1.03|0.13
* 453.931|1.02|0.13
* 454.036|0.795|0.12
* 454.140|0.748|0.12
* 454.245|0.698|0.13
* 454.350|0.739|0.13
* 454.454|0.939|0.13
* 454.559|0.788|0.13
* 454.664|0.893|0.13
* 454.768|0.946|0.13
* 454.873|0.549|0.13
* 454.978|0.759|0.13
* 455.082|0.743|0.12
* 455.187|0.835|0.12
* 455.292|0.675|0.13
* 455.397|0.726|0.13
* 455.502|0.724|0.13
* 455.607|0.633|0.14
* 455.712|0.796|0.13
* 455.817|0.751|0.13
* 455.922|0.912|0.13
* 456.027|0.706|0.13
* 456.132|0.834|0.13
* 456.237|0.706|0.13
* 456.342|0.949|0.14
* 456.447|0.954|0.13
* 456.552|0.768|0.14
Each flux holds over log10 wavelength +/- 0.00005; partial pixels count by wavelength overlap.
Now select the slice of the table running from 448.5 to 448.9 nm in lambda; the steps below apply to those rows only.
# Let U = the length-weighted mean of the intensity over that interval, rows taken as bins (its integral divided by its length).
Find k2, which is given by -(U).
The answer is -0.86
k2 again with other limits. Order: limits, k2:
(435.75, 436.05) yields -0.77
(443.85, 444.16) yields -0.91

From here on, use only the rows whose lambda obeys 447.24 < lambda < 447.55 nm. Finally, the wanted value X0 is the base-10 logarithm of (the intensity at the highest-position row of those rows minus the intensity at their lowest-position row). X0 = -1.3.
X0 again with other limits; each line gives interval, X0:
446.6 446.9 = -1.1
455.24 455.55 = -1.3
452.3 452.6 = -0.5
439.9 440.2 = -0.8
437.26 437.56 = -0.9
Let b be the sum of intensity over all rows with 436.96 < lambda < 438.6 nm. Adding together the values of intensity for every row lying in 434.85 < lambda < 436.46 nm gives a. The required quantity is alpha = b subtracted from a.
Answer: -0.8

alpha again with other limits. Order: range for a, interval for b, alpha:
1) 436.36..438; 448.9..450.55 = 0.3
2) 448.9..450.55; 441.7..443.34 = 0.1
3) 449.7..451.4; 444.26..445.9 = 1.5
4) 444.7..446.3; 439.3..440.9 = -0.6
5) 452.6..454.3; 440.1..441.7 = -0.7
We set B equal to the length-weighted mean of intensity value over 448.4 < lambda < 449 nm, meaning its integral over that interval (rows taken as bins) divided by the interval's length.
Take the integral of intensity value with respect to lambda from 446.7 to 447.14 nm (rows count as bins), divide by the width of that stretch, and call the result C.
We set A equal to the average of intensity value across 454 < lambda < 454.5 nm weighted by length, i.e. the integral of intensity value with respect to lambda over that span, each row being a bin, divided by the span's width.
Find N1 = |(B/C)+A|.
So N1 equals 1.85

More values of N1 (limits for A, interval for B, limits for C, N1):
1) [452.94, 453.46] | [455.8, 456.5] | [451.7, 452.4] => 1.78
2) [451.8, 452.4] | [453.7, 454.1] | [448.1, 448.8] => 1.86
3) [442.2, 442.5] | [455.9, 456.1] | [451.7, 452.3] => 1.78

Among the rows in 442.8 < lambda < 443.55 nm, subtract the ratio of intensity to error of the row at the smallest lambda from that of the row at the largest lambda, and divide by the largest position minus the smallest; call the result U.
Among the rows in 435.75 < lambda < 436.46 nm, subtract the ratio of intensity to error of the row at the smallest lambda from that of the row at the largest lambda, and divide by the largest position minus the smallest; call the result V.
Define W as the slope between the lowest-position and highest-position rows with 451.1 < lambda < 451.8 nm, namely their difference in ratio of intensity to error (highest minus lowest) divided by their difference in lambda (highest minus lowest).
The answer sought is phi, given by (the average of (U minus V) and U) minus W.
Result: 1.8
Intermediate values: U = 3.0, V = 2.0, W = 0.3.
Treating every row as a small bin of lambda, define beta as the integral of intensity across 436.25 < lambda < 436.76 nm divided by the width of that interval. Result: 0.89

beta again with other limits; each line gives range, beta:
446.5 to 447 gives 0.84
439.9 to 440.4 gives 0.82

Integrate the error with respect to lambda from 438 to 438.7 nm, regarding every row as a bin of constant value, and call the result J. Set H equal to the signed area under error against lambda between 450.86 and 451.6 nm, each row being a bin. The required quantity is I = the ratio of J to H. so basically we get 1.01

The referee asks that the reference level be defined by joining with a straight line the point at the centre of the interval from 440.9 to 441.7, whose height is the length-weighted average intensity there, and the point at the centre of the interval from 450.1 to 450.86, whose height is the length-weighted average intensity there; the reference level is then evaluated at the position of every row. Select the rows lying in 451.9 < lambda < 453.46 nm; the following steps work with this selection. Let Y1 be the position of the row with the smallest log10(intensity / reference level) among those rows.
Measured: 452.366 nm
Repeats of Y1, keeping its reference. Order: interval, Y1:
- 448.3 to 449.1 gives 449.045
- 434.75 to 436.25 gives 434.901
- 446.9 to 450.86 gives 449.356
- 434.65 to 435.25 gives 434.901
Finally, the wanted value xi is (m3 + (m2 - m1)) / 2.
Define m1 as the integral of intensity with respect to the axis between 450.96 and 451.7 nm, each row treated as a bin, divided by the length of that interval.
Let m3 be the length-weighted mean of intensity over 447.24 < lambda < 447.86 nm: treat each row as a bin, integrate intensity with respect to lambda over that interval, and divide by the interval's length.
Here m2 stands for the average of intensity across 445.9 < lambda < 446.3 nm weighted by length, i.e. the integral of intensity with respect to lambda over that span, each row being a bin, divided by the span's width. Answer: 0.37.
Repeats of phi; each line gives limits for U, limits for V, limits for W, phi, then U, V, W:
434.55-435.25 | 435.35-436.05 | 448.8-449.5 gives 2.2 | 1.4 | 0.4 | -1.0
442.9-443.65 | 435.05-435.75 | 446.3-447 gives -3.0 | -3.8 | 4.4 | -3.0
